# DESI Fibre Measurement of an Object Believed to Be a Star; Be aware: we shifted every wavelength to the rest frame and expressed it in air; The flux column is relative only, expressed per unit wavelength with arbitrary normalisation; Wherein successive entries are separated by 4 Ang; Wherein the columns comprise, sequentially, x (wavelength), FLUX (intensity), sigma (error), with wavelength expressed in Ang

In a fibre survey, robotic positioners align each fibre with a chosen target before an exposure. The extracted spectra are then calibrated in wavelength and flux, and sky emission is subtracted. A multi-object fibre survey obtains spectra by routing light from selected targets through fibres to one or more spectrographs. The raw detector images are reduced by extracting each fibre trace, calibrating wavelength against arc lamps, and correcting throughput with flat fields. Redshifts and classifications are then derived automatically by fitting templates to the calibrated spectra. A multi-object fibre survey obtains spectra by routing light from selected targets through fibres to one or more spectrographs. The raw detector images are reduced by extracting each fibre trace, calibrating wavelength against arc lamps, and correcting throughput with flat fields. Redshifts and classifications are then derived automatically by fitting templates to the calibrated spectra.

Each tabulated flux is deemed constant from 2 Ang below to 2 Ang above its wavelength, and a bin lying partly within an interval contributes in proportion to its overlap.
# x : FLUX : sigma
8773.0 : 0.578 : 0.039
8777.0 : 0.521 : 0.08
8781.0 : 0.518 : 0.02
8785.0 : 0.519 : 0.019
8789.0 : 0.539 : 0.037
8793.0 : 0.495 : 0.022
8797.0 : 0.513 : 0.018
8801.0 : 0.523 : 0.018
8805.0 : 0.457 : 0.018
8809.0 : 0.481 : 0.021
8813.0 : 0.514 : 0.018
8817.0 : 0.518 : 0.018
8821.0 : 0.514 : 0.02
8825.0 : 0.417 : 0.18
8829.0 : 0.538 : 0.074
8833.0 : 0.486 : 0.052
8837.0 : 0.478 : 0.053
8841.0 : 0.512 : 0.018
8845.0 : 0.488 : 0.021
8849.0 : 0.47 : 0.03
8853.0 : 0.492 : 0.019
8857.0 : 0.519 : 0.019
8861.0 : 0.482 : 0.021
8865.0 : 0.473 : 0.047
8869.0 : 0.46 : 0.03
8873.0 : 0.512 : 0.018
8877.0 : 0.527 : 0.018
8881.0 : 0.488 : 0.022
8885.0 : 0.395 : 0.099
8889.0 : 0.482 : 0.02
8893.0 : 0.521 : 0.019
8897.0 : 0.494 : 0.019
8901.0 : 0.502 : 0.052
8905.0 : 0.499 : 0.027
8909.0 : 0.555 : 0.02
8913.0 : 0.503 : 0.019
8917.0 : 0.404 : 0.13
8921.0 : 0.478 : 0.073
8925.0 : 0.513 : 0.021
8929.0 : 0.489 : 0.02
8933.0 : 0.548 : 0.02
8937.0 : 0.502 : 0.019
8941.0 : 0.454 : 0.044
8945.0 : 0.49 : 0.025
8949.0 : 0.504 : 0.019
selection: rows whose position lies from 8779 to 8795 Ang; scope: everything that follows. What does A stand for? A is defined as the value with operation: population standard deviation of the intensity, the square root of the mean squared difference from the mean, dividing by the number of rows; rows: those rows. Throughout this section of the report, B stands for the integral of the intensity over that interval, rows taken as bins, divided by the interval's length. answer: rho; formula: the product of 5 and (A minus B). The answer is -2.51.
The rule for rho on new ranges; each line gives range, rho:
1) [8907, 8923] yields -2.15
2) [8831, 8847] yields -2.39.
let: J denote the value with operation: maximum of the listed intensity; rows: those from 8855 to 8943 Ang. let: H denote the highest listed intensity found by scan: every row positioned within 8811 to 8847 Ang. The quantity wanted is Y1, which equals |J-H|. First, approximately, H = 0.538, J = 0.555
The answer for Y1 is 0.0170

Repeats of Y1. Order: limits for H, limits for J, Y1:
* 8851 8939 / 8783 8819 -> 0.0160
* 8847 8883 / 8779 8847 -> 0.0120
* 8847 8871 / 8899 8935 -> 0.0360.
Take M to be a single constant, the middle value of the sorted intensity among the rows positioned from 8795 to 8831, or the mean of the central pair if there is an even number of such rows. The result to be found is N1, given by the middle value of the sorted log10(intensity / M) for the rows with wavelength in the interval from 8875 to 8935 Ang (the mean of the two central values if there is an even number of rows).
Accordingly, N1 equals -0.013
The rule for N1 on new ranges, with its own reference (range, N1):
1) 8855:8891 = -0.028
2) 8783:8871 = -0.018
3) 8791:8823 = 0.000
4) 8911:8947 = -0.021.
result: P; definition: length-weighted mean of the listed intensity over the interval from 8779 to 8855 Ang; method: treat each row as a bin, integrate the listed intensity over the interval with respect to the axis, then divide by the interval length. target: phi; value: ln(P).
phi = -0.696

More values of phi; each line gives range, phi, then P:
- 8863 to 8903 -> -0.723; 0.485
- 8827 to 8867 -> -0.706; 0.494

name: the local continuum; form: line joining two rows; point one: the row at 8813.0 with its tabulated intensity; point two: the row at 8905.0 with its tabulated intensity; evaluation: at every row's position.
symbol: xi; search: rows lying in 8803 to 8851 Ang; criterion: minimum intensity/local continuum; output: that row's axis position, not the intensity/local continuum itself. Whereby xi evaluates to 8825.0 Ang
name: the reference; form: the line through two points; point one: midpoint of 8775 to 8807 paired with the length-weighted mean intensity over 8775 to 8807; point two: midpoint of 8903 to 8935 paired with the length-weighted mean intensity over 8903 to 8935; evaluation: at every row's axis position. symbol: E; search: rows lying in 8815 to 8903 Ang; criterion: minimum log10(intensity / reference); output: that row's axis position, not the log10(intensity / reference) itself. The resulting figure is 8885.0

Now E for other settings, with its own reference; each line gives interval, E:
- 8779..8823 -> 8805.0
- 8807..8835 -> 8825.0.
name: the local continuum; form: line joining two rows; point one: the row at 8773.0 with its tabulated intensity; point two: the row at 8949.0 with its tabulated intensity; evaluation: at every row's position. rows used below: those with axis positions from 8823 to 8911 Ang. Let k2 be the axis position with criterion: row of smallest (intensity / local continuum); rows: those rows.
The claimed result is 8885.0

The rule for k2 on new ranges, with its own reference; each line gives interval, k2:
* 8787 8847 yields 8825.0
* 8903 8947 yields 8917.0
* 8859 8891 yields 8885.0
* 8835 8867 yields 8849.0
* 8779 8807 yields 8805.0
